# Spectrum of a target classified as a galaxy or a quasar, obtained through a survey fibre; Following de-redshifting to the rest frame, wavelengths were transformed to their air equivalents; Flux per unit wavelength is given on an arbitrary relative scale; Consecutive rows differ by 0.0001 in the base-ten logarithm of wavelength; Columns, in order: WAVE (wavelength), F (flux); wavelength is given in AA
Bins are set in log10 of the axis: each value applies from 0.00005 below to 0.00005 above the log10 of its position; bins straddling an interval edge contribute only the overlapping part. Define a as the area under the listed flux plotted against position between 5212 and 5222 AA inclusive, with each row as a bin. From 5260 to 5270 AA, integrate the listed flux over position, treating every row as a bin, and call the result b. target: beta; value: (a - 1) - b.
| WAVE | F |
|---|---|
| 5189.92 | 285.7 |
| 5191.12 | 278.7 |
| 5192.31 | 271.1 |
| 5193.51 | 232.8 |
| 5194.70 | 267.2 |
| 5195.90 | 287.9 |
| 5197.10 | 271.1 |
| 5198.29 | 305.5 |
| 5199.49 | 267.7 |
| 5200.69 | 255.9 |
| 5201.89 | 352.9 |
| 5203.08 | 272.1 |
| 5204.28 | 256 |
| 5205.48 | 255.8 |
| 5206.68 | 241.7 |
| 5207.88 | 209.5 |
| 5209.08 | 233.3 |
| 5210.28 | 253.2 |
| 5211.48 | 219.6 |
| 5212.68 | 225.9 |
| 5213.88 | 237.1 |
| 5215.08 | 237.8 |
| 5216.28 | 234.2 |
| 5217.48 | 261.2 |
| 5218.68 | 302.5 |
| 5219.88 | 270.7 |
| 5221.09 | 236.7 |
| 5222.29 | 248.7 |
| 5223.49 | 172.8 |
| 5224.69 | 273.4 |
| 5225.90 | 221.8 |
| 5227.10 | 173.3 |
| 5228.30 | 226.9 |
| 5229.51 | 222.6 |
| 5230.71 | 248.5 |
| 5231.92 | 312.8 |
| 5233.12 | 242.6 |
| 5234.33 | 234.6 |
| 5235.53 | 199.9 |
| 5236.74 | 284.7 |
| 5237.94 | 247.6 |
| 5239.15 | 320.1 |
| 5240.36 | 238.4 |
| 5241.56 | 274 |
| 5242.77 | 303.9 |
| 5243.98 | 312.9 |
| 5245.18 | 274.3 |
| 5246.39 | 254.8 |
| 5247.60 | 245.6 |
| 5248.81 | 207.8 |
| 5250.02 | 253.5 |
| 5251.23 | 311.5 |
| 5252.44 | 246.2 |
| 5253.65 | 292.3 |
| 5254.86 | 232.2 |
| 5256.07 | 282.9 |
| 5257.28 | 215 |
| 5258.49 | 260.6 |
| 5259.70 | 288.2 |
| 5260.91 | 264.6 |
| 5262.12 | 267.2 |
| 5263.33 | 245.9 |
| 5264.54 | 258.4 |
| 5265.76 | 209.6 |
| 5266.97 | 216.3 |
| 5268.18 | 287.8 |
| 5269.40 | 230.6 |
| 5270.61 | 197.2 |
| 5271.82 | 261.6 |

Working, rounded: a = 2505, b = 2487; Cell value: 16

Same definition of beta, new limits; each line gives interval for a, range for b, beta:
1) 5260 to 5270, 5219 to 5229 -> 187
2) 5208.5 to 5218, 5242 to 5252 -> -443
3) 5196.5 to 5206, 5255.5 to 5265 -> 183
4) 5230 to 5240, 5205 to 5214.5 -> 377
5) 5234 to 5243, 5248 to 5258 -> -191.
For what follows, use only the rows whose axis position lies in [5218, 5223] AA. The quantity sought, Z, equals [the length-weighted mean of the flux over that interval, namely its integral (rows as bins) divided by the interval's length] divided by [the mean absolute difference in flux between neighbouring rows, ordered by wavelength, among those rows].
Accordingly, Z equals 10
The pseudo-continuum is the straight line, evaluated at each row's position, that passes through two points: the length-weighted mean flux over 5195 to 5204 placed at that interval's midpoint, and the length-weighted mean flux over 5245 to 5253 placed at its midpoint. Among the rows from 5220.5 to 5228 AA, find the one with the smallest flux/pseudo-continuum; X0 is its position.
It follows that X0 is 5223.49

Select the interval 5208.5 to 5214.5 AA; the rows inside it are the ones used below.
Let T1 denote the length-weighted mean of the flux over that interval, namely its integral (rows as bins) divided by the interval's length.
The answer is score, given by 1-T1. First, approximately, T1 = 234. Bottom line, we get -233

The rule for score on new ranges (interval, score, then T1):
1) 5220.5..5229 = -221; 222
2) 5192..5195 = -254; 255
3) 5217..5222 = -266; 267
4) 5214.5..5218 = -243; 244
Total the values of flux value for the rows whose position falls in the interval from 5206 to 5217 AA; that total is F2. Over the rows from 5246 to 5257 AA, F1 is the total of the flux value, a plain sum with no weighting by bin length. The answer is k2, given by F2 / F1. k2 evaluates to 0.90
